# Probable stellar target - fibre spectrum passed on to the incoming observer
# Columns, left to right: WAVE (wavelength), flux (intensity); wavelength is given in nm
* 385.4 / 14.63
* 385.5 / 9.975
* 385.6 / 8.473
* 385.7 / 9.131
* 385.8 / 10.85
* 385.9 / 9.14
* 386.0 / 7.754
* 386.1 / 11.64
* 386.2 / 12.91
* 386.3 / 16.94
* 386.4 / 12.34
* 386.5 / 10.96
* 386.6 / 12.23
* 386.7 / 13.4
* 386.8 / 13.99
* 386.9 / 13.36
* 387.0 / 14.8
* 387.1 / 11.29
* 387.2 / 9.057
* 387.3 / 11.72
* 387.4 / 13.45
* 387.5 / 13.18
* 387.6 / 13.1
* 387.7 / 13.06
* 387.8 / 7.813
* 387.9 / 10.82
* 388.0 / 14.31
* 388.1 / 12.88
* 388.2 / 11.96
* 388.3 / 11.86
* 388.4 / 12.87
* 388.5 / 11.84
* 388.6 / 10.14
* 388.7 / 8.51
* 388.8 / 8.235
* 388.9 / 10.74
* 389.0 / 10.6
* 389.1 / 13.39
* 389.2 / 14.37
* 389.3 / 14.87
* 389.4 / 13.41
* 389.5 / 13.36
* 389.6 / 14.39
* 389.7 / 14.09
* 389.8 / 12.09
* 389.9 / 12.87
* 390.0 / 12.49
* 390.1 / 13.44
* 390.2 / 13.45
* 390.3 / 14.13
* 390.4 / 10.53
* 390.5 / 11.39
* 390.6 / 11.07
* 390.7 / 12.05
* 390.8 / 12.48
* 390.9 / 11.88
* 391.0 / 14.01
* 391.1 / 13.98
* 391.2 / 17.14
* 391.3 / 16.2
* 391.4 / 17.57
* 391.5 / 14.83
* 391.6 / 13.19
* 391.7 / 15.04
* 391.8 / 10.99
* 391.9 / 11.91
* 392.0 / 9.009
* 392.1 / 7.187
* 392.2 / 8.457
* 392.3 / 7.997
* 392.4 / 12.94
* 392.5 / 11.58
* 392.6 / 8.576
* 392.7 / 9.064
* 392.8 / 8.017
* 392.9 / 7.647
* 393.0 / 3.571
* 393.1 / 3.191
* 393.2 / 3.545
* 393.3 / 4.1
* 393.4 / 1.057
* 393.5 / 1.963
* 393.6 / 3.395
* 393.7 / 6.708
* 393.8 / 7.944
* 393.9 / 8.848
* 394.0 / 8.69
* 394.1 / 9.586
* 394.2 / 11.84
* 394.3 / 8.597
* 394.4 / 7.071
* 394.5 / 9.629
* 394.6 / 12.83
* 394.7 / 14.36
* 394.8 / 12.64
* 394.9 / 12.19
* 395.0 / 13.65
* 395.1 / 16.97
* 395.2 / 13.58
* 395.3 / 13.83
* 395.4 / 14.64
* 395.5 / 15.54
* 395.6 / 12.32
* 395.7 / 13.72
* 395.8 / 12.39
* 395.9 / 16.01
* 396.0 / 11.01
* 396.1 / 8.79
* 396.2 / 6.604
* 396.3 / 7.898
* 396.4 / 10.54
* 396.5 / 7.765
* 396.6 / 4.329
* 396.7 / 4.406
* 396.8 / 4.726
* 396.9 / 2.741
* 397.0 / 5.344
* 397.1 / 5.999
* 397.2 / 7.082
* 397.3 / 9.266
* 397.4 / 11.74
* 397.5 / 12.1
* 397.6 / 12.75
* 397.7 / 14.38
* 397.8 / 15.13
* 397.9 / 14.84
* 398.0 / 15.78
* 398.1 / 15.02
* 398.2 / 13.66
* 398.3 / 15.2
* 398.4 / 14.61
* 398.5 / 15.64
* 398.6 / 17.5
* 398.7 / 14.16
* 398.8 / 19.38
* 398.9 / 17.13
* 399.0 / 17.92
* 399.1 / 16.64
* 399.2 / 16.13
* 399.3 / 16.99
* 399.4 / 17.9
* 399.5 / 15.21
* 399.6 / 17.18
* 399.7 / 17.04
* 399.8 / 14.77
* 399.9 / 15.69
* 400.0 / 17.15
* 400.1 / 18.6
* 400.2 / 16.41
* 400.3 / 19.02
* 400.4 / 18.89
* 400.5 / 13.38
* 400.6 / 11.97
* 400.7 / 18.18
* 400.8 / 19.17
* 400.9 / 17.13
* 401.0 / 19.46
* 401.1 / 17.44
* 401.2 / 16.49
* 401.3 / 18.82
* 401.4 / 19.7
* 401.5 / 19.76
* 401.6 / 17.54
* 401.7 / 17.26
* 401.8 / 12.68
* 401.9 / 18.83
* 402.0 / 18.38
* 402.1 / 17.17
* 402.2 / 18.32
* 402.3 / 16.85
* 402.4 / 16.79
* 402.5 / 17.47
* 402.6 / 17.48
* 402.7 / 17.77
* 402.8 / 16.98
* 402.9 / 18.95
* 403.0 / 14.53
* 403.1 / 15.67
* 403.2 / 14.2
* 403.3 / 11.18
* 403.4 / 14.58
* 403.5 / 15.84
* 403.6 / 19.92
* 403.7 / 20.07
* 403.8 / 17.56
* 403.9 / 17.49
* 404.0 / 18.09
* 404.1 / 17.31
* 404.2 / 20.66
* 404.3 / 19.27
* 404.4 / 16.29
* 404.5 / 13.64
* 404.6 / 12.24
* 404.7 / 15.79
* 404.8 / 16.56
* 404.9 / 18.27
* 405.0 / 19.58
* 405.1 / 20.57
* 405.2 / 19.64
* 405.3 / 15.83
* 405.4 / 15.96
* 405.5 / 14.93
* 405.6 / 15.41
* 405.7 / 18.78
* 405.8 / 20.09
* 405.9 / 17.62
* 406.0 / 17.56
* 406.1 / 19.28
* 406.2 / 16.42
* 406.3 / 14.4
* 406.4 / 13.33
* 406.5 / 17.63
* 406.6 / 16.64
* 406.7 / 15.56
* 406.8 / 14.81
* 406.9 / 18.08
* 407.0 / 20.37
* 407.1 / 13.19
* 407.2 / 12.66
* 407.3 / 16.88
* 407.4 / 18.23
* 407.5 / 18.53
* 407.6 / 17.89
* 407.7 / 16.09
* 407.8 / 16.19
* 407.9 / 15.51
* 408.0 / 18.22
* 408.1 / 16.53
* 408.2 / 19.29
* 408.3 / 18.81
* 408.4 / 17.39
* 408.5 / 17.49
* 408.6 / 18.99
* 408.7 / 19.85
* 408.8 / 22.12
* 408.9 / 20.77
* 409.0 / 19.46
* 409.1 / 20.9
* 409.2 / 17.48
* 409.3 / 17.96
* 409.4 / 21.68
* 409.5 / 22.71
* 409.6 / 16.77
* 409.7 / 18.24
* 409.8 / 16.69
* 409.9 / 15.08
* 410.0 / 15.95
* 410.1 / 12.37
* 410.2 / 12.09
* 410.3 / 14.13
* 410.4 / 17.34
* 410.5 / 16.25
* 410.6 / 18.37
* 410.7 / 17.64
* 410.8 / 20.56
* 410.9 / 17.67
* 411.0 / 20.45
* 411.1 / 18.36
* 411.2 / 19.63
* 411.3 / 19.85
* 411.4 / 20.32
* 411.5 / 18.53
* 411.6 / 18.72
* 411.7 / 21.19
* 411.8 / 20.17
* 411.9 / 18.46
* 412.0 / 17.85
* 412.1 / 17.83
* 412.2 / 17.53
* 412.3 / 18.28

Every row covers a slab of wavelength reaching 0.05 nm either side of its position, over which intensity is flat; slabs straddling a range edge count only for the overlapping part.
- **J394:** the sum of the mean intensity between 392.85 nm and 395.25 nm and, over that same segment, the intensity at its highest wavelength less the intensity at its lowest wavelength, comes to 14.4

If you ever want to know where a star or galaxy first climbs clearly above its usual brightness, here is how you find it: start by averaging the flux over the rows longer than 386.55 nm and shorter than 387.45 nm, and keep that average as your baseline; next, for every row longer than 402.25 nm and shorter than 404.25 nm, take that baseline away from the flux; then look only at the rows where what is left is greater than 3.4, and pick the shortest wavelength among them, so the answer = 402.3 nm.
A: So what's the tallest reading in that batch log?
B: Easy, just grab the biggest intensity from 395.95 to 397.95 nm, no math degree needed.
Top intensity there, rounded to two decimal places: 15.13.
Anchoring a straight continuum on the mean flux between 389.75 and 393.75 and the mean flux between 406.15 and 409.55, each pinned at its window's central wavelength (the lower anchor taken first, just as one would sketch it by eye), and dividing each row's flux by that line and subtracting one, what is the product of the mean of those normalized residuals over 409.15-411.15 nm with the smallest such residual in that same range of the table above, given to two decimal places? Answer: 0.03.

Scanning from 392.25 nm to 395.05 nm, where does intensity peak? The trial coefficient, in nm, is 394.7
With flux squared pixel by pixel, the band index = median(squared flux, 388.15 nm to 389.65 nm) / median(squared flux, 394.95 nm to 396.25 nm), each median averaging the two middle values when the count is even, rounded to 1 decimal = 0.8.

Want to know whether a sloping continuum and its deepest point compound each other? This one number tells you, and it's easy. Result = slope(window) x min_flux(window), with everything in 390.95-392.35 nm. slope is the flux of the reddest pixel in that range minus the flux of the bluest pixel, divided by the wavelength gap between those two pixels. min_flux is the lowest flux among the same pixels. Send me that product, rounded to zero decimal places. -33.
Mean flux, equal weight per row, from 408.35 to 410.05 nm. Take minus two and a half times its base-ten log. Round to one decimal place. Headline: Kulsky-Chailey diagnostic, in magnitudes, -3.2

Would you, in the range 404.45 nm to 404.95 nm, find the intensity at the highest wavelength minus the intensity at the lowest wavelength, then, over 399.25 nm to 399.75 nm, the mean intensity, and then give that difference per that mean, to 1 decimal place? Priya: 0.3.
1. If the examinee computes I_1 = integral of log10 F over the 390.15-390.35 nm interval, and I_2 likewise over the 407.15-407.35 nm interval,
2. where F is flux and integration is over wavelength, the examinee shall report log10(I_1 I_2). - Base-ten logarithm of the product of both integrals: -1.27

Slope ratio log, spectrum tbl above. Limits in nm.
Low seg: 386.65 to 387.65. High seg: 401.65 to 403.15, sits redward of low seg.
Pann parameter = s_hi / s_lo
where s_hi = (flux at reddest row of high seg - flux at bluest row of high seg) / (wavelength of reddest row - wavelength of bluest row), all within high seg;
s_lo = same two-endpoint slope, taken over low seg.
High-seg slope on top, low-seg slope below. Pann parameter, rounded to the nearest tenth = 3.4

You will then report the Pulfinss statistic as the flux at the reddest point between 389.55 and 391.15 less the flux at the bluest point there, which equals -0.4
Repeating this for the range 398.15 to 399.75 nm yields 3.4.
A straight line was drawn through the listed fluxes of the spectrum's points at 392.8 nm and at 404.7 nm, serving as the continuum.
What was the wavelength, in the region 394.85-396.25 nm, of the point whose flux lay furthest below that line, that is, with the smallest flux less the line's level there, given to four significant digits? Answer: 396.2 nm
